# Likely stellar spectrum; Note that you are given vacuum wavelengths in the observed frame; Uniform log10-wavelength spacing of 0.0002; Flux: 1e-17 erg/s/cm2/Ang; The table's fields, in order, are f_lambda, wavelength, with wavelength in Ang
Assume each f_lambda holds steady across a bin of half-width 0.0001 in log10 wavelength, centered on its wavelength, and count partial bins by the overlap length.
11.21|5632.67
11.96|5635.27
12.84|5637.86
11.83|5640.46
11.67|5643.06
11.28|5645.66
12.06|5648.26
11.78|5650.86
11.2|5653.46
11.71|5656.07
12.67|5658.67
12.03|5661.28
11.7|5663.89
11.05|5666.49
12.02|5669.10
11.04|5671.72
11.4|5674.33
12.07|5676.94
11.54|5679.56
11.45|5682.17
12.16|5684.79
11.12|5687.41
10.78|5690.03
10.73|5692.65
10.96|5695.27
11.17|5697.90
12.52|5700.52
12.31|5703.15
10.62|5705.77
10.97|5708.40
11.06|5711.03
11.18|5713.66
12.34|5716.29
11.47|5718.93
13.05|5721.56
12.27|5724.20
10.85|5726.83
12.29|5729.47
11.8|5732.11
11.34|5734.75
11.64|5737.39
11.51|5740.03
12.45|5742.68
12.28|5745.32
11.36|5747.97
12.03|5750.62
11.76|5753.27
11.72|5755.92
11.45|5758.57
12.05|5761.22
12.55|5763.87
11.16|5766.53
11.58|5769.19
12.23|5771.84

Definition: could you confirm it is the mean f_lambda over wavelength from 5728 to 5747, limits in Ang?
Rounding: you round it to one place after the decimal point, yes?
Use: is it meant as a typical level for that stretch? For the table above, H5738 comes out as 11.9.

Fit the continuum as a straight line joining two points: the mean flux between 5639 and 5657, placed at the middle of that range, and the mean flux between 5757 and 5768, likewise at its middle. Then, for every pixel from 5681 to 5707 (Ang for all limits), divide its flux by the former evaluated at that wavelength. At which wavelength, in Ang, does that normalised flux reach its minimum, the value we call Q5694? 5705.77 Ang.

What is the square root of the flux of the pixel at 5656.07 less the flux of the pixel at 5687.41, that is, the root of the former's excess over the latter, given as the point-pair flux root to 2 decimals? 0.77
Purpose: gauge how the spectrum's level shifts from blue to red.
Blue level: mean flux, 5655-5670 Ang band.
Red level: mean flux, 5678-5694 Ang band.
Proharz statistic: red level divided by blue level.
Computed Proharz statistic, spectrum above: 0.95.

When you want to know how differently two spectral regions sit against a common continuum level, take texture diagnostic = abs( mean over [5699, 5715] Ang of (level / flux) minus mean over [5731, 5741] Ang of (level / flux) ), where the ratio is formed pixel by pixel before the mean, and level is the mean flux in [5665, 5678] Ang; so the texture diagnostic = 0.015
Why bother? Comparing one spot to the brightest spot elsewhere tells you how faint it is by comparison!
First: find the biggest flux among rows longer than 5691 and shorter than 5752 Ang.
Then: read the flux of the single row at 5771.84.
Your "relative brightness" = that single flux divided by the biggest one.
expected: 0.937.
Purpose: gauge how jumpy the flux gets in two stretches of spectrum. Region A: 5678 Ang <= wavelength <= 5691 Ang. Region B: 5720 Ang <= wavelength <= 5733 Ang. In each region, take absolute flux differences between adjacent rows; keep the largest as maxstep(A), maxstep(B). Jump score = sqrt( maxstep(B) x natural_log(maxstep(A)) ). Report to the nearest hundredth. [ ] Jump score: 0.24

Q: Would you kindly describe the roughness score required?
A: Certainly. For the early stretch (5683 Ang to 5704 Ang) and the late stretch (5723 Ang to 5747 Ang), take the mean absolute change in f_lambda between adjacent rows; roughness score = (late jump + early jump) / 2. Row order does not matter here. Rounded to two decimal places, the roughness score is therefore 0.58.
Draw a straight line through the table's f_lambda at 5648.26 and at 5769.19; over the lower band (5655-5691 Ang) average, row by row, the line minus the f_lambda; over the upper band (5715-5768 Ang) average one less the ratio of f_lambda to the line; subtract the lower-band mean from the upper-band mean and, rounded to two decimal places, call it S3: -0.35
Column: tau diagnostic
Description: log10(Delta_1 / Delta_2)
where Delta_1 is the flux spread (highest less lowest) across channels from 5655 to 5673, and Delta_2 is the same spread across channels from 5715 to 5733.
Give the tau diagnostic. -0.13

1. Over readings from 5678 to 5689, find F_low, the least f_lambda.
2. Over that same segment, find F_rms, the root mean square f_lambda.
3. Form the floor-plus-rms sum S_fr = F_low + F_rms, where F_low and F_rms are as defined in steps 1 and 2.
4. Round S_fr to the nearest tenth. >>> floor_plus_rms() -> 22.7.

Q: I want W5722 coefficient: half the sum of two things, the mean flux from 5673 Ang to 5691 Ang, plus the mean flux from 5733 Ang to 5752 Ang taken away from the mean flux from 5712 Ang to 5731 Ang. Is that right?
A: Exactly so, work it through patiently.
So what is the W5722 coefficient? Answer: 5.81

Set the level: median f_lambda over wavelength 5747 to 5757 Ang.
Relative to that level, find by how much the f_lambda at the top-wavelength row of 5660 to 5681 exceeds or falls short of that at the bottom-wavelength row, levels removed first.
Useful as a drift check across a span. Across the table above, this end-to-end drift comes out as -0.5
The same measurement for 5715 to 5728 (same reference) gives -1.5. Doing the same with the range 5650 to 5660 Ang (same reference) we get 0.9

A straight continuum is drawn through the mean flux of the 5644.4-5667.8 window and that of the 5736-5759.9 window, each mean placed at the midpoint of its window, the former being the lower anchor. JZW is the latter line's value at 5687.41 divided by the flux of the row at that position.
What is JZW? 1.06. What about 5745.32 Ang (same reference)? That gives 0.96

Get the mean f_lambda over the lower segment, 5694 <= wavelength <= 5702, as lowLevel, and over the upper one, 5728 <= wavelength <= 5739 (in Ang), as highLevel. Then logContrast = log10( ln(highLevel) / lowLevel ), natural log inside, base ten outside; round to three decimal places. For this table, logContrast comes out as -0.671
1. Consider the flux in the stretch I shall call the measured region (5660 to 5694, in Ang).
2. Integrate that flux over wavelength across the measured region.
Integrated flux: 390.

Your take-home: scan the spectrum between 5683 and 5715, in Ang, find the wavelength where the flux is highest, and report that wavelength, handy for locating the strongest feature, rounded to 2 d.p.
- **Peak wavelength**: 5700.52 Ang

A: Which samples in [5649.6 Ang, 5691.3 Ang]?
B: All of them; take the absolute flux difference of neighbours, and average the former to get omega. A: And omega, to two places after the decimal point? 0.62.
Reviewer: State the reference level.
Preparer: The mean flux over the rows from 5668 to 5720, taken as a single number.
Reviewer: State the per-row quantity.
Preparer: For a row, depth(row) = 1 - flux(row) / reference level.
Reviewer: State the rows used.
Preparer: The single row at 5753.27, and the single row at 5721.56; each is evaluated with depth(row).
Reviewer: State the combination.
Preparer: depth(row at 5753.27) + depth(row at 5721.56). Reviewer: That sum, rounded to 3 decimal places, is -0.168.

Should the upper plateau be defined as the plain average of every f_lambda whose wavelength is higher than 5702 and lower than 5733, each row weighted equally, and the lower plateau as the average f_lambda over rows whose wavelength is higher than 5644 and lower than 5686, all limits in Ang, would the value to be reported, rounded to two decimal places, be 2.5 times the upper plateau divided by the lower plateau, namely 2.50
